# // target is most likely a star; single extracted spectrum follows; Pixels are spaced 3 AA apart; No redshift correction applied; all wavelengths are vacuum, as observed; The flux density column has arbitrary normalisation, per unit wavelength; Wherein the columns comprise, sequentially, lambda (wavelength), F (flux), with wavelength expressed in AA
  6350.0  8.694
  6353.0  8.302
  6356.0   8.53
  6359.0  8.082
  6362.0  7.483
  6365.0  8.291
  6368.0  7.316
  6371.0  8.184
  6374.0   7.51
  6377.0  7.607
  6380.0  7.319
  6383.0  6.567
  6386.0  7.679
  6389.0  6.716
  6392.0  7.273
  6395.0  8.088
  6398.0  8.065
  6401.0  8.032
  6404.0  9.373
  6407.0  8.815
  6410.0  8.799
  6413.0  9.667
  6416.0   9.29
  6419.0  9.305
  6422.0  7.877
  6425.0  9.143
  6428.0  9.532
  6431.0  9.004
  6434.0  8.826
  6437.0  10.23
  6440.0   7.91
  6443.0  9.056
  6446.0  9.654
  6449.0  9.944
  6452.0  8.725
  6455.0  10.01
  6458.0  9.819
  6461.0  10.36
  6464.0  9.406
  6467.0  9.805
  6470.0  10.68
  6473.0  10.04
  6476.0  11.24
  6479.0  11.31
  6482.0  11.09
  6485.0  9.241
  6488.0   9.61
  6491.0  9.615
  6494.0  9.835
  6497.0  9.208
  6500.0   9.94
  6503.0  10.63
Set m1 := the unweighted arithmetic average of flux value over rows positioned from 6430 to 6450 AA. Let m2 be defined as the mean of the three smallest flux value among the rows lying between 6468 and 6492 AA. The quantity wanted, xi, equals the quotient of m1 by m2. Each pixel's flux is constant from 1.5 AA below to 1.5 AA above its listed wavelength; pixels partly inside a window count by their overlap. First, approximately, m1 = 9.2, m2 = 9.5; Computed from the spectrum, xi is 0.97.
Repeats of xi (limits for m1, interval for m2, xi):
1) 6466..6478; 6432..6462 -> 1.23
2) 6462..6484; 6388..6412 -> 1.43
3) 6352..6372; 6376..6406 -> 1.17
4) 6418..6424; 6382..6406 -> 1.25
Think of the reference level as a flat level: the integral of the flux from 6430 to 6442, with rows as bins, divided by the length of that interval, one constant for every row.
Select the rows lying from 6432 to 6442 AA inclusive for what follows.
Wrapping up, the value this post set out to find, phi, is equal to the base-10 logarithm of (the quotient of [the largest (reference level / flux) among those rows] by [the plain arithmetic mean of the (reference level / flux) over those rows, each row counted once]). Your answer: 0.051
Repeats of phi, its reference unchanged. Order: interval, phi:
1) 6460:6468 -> 0.020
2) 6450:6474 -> 0.051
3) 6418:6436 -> 0.054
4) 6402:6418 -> 0.018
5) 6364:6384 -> 0.058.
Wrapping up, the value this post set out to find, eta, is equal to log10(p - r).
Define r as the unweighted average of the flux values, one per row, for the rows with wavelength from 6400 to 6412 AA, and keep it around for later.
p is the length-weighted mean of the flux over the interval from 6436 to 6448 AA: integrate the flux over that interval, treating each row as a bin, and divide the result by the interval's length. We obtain -0.35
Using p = 9.2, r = 8.8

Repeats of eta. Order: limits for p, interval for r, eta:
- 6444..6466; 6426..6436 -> -0.24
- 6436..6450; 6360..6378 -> 0.20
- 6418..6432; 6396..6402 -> -0.04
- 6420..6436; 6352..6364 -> -0.08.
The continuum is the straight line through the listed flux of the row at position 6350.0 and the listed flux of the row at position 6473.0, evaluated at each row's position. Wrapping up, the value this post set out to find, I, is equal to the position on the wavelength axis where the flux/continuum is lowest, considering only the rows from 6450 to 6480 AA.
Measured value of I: 6452.0 AA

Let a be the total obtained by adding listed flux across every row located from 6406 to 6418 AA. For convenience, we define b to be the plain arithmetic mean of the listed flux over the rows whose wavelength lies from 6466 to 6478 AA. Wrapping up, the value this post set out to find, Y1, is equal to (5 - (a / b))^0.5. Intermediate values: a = 36.6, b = 10.4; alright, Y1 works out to 1.2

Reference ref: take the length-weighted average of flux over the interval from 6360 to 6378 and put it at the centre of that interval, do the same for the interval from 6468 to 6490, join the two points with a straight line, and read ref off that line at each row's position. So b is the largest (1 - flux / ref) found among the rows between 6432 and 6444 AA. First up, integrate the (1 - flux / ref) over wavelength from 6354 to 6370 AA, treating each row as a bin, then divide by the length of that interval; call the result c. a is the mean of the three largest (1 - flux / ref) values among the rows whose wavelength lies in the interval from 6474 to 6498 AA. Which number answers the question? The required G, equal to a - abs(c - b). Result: -0.09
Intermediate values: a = 0.127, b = 0.17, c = -0.05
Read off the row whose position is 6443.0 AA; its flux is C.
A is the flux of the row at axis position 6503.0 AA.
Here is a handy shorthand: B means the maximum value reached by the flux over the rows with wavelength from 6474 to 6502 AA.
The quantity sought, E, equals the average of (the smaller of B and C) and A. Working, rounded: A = 10.63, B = 11.31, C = 9.056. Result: 9.8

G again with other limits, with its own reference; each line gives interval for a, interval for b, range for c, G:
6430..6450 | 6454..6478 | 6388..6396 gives 0.04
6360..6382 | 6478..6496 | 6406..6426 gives -0.08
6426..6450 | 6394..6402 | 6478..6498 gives 0.09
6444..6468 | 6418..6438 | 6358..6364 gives -0.09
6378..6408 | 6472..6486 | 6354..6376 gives 0.00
